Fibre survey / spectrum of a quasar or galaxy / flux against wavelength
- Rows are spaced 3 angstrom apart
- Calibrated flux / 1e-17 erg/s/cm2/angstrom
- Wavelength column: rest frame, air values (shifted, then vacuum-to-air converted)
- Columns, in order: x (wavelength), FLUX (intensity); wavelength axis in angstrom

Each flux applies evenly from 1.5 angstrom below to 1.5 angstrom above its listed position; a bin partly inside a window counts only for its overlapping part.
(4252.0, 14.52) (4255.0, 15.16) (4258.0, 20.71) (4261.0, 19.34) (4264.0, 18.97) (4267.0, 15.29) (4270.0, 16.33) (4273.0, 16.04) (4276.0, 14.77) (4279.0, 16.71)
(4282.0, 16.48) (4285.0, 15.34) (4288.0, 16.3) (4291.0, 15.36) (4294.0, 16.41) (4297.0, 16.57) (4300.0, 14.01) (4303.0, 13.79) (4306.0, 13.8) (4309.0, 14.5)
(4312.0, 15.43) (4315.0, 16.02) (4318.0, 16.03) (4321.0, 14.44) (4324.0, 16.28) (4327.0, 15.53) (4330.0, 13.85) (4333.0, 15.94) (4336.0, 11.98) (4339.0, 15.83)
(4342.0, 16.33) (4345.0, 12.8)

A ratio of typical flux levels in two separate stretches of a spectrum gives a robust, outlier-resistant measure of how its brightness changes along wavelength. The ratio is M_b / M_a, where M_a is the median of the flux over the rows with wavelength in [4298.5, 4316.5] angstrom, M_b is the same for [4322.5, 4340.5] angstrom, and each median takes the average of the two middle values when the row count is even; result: 1.10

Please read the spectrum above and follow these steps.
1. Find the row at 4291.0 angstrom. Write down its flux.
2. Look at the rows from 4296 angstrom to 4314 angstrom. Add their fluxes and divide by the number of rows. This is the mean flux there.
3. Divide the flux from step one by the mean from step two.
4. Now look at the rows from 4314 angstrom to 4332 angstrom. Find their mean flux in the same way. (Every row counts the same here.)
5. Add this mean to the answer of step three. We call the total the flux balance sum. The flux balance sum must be 16.4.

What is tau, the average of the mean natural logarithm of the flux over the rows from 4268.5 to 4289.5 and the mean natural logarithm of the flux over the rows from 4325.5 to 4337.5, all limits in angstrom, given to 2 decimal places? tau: 2.71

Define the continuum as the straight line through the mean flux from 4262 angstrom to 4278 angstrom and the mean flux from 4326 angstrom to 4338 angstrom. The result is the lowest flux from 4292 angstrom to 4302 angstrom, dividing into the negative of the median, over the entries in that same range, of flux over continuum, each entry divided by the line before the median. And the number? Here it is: -0.075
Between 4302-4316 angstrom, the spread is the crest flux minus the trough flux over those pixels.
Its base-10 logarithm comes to 0.35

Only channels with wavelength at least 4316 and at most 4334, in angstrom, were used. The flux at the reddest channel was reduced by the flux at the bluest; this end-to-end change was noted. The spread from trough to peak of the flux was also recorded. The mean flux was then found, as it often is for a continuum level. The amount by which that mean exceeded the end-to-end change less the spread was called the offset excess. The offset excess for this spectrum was 17.9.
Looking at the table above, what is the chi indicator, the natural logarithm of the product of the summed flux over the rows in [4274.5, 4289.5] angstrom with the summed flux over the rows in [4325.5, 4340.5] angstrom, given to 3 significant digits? 8.67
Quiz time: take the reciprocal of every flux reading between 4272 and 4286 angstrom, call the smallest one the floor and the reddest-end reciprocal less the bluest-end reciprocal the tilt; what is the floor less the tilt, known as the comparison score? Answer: 0.057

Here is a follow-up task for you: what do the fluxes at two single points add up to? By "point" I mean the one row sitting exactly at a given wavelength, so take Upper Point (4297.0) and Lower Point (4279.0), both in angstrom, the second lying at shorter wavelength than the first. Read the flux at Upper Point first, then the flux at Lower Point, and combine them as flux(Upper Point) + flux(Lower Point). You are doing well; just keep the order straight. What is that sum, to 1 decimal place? 33.3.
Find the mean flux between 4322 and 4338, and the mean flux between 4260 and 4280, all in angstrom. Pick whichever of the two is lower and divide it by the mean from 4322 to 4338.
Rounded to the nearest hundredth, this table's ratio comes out 1.00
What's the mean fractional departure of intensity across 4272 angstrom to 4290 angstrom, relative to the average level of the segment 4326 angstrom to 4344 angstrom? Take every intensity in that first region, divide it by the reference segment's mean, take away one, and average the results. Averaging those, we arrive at 0.07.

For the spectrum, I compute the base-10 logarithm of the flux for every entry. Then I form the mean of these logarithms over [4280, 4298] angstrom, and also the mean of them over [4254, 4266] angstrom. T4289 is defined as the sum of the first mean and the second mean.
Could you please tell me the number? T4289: 2.47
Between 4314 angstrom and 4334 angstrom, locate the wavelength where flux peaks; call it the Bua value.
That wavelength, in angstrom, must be 4324.0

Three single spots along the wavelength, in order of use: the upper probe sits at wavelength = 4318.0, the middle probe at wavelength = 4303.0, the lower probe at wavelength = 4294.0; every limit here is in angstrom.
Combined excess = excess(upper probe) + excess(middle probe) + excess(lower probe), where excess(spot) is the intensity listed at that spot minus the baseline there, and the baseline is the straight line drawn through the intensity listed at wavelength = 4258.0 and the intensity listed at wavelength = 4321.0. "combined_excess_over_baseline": -1.9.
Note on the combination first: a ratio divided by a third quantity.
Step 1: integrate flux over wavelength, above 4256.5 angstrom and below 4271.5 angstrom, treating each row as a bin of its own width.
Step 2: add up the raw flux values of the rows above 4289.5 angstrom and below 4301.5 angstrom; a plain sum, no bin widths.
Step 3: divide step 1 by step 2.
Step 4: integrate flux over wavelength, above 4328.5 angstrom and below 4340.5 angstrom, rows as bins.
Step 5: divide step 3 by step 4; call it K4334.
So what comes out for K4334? 0.025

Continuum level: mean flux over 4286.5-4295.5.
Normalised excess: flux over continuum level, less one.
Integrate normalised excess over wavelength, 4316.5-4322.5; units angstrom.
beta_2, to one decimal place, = -0.3 angstrom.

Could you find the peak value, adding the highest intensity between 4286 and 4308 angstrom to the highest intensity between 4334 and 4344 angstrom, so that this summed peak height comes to 32.9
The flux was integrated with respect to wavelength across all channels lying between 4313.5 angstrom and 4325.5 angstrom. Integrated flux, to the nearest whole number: 188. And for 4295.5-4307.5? 175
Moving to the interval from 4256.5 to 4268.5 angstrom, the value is 223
